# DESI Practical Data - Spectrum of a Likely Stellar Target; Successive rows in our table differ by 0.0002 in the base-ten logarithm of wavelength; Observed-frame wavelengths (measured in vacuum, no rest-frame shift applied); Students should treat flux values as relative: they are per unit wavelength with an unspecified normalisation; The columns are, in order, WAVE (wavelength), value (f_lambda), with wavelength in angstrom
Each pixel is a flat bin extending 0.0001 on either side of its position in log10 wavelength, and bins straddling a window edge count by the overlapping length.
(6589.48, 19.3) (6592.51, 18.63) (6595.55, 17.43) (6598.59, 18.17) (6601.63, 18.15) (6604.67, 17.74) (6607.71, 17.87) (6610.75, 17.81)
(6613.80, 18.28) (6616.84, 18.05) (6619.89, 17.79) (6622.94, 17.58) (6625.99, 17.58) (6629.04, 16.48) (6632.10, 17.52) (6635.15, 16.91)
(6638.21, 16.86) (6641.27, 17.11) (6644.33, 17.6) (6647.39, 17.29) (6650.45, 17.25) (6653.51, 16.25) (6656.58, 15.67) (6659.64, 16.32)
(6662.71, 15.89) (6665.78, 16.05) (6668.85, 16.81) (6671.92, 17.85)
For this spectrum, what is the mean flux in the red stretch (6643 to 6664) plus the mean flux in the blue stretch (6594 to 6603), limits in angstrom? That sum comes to 34.5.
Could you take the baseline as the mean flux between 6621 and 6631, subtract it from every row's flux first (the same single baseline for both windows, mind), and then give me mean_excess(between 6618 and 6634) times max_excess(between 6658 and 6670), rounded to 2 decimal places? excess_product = -0.07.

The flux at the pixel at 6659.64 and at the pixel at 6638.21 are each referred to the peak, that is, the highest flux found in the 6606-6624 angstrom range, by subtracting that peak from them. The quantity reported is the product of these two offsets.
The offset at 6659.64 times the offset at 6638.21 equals 2.8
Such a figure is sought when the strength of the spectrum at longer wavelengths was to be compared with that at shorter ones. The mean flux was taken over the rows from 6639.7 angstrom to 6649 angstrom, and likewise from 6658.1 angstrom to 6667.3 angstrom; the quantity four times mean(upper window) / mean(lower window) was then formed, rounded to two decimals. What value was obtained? 3.71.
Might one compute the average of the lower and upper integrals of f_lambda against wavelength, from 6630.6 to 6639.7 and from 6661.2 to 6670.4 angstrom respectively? 153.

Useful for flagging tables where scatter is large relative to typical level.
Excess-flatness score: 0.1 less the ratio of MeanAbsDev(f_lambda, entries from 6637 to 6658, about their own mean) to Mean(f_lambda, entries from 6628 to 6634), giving 0.070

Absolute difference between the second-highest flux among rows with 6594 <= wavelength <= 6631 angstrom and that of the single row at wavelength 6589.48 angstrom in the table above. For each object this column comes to 1.1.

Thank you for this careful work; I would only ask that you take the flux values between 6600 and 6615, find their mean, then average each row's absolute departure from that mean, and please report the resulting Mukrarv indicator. 0.20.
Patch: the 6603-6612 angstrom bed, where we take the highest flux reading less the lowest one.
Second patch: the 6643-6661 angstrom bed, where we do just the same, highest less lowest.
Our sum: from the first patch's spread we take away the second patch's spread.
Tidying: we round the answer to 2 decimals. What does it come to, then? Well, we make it -1.80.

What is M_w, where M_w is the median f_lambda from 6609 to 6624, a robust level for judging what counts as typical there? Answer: 17.8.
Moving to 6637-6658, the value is 17.1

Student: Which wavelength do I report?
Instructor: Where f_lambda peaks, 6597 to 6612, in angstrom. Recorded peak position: 6598.59 angstrom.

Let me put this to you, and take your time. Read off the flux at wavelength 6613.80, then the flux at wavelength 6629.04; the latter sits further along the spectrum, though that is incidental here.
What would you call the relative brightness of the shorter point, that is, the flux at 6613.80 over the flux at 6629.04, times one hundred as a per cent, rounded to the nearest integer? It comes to 111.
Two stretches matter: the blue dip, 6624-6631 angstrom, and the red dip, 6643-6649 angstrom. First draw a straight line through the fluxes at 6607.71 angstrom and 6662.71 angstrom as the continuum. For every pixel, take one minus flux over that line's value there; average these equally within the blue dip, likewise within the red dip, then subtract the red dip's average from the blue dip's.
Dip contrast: 0.06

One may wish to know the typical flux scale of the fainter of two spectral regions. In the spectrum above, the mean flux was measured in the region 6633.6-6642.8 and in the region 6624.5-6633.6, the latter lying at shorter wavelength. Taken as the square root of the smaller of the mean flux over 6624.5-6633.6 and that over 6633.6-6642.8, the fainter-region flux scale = 4.12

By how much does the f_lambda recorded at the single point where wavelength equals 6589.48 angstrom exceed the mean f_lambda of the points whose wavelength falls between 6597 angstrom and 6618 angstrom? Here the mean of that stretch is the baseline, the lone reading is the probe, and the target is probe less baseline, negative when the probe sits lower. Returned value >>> 1.3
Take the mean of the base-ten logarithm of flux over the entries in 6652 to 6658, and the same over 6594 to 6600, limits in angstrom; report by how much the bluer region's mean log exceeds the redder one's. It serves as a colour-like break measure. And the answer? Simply 0.047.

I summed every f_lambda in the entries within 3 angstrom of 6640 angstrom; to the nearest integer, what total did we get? 34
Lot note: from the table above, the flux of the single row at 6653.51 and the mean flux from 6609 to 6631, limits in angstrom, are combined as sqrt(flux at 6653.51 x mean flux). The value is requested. 16.9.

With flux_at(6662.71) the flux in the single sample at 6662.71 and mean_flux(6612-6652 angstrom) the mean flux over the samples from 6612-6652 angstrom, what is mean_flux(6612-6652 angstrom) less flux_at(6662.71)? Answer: 1.5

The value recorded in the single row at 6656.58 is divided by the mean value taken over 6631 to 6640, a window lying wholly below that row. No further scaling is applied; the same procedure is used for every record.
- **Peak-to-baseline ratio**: 0.92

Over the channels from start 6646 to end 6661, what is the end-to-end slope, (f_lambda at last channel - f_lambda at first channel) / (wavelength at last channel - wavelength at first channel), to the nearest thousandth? -0.079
